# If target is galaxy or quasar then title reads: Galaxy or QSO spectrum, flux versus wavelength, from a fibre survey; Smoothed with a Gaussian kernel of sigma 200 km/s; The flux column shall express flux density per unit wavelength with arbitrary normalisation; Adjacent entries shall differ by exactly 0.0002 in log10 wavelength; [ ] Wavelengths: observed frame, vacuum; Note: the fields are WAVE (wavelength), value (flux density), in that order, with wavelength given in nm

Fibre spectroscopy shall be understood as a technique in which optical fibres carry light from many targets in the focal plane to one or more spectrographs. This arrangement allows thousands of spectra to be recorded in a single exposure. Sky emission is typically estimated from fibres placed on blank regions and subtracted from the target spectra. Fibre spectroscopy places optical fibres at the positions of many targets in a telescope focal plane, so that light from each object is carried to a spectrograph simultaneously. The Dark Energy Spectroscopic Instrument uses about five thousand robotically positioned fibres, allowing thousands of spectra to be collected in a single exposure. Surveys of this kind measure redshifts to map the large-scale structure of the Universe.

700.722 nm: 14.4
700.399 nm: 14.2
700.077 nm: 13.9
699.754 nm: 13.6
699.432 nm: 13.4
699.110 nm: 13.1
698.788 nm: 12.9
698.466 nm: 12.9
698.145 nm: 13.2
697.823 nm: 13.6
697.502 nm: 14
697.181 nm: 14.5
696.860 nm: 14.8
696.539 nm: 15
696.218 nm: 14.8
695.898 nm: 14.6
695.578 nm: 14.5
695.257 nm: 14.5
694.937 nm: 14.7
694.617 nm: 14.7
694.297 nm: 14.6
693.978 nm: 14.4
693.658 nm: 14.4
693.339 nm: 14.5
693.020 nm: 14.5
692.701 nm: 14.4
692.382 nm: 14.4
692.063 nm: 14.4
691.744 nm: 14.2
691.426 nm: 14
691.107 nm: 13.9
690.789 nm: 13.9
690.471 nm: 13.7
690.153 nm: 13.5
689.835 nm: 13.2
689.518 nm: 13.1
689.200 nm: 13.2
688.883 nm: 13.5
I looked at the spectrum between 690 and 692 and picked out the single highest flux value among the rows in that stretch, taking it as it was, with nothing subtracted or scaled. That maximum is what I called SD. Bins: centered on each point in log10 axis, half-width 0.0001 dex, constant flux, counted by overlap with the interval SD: 14.2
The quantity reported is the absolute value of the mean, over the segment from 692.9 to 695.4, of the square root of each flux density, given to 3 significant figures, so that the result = 3.81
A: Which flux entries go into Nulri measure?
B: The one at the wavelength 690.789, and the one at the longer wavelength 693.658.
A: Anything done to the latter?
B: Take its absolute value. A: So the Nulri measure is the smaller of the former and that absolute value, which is 13.9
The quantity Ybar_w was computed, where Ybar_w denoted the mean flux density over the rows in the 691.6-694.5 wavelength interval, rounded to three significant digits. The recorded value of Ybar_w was 14.4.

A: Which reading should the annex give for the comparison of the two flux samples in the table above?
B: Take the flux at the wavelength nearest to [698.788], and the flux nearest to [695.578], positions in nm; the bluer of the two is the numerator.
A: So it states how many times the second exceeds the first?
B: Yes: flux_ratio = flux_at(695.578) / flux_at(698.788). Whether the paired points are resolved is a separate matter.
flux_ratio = 1.12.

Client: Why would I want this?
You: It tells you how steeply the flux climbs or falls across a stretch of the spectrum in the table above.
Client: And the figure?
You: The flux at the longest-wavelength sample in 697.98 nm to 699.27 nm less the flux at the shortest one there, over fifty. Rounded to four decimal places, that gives -0.0020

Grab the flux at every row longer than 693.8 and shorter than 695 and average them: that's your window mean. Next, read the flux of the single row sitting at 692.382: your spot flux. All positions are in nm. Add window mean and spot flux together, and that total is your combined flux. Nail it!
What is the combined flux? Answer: 29.0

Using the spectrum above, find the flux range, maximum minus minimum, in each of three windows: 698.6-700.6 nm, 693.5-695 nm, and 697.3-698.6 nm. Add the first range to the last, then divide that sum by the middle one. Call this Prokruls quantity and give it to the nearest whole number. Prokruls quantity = 8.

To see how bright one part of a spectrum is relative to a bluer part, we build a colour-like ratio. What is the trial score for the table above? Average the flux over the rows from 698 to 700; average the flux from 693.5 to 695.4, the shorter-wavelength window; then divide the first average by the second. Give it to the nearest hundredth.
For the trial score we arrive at 0.91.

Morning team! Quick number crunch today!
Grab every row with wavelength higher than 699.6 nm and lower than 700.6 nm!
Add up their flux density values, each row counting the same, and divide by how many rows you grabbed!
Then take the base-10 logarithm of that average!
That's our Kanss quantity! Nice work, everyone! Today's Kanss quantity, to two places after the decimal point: 1.14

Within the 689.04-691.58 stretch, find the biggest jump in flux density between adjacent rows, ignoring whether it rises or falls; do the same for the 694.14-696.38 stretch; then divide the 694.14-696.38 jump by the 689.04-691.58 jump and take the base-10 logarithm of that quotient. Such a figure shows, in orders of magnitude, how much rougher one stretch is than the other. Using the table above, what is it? -0.18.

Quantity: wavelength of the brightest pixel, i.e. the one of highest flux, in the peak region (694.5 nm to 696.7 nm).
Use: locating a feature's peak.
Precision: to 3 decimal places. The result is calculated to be 696.539 nm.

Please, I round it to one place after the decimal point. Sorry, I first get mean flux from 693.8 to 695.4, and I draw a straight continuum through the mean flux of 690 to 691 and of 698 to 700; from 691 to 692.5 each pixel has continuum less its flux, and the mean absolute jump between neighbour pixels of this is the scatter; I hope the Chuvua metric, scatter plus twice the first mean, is 29.3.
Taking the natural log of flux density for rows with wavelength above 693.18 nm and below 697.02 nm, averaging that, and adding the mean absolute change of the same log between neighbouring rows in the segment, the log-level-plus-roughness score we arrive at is 2.69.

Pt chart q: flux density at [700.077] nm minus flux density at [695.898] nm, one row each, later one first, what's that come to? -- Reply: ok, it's -0.7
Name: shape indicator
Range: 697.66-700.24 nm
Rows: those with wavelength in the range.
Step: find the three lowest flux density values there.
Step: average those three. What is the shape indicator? 13.0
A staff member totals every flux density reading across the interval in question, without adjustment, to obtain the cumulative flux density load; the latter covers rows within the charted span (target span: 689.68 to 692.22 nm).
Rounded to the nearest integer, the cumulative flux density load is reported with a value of 111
